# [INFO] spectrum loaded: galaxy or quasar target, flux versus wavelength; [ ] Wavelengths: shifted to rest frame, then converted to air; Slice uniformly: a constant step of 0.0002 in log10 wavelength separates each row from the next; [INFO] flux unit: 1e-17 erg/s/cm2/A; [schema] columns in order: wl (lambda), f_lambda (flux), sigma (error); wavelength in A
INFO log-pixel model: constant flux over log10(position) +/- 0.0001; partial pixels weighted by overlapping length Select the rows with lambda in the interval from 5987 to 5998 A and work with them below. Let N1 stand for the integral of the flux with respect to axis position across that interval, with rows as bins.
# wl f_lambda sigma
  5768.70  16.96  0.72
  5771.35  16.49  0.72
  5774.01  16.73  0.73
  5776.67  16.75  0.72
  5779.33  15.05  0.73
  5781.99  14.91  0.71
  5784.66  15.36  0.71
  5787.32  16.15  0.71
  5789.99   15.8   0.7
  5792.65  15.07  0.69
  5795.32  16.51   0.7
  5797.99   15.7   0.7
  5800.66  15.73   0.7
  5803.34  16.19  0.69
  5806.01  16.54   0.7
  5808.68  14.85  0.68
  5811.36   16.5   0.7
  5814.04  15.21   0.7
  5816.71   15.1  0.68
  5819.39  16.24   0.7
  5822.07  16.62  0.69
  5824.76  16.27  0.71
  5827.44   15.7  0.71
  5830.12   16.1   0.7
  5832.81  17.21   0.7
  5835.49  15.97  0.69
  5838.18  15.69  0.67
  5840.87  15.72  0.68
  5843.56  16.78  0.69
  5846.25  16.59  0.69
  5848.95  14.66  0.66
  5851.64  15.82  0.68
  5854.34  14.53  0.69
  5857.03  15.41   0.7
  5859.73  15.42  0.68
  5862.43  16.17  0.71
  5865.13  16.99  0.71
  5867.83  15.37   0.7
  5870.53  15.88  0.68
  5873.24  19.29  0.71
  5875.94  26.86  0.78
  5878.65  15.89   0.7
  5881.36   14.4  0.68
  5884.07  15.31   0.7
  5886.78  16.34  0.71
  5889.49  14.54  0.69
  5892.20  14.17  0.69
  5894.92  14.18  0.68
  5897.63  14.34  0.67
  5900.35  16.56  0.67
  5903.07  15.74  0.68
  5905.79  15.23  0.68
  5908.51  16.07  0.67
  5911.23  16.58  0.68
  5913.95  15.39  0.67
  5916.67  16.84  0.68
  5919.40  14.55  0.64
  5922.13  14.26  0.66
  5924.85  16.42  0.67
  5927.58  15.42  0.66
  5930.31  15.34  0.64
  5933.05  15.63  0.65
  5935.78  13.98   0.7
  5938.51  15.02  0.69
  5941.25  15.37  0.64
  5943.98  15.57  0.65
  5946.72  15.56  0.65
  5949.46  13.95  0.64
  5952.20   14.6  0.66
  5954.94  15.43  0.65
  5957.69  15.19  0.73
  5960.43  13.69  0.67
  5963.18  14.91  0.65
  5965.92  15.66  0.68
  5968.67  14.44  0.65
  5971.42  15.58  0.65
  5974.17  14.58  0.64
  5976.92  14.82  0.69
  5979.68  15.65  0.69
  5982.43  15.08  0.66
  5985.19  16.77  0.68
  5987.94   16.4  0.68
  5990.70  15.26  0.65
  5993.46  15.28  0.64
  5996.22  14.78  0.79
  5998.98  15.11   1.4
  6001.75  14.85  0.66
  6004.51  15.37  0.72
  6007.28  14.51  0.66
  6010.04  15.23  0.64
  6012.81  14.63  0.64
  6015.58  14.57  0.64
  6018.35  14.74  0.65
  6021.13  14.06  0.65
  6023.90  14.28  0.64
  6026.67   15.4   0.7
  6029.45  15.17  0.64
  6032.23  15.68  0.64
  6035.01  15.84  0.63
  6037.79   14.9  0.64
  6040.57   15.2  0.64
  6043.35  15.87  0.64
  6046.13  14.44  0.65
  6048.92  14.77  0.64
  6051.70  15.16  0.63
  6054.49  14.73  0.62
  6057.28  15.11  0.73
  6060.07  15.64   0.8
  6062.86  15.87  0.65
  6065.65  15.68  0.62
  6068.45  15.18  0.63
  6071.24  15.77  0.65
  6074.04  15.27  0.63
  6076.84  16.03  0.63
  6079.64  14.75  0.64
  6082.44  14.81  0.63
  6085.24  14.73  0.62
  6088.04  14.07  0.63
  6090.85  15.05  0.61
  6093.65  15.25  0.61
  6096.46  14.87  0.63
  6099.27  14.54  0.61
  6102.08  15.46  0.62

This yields 169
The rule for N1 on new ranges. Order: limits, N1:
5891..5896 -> 71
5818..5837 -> 310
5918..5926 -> 120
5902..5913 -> 175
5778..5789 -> 169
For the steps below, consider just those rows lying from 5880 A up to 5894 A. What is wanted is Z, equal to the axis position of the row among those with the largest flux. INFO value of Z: 5886.78 A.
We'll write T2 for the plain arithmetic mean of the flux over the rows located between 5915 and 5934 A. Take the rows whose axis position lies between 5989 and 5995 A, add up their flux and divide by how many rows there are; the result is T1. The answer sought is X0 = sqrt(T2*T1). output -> 15.4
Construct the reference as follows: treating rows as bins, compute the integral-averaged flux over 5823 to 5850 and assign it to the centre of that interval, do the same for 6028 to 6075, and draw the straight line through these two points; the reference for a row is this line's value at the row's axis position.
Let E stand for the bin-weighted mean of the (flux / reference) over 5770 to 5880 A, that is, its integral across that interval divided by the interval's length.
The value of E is 1.01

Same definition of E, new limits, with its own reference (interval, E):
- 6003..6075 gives 0.98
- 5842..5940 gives 1.00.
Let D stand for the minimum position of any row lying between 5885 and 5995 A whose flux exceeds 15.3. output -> 5886.78 A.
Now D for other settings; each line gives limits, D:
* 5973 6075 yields 5979.68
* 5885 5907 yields 5886.78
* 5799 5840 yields 5800.66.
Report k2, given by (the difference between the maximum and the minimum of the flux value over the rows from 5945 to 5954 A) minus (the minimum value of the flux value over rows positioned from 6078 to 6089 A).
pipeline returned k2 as -12.5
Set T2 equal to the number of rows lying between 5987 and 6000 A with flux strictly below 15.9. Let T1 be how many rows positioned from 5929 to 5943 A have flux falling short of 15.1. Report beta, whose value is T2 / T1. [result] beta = 2.0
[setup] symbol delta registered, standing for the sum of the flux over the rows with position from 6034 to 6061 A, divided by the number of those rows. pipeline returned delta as 15.2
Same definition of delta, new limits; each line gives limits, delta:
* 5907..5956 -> 15.3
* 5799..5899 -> 16.1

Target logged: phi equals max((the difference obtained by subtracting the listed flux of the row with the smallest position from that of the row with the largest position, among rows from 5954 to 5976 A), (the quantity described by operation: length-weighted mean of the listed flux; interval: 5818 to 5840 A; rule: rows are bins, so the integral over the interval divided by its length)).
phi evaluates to 16.2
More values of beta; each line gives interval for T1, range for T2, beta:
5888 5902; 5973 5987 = 1.0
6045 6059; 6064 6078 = 1.3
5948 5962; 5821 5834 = 0.3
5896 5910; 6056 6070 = 5.0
